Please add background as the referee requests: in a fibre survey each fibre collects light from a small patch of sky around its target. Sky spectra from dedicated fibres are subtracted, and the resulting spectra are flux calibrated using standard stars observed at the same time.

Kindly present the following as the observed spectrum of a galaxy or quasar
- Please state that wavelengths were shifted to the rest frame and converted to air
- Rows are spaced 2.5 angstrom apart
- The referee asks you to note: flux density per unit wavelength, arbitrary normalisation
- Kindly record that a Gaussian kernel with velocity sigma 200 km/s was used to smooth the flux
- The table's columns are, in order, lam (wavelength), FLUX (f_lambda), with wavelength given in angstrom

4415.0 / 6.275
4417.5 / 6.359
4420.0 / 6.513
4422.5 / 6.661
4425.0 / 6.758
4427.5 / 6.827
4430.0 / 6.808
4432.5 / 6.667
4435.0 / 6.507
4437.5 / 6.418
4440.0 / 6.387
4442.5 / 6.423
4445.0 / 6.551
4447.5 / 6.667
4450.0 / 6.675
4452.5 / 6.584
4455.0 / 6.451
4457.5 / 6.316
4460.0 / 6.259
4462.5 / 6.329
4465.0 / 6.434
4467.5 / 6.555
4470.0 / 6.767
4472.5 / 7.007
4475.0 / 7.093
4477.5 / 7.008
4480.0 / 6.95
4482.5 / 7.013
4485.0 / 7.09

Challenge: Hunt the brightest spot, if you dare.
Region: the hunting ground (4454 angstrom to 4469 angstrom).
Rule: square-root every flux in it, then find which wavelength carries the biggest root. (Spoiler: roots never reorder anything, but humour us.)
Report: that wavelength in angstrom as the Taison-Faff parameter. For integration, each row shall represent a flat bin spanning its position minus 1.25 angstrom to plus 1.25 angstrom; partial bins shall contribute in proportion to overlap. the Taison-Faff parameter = 4467.5 angstrom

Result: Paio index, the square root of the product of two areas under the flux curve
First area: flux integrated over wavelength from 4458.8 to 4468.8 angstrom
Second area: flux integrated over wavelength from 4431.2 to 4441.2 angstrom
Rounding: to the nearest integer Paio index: 64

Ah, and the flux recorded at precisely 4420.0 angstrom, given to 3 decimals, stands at 6.513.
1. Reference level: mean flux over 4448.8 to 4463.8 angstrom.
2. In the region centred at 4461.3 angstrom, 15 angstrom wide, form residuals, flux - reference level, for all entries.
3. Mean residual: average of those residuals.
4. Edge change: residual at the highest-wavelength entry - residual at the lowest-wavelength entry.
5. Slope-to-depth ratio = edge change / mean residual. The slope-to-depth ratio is -2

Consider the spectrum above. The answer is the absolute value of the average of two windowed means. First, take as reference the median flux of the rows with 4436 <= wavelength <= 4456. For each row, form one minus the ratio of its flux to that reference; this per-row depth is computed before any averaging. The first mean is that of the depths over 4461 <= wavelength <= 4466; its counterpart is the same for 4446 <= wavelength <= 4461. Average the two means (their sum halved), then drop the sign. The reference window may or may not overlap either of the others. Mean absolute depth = 0.010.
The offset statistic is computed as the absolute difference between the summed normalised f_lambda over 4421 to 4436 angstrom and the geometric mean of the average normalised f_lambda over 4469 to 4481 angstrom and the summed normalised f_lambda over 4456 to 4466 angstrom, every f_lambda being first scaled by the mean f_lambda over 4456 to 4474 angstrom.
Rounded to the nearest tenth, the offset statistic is 4.1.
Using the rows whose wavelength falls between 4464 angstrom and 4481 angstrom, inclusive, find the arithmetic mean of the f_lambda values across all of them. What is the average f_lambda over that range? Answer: 6.83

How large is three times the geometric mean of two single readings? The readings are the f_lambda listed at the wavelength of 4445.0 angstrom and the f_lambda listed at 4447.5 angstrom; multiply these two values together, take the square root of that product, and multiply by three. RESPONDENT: 19.8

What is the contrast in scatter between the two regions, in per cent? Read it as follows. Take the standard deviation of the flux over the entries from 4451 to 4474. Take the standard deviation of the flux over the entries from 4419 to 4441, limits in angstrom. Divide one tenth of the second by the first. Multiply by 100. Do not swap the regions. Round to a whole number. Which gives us 7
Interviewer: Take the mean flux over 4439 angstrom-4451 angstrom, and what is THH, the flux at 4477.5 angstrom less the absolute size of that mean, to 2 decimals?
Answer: 0.47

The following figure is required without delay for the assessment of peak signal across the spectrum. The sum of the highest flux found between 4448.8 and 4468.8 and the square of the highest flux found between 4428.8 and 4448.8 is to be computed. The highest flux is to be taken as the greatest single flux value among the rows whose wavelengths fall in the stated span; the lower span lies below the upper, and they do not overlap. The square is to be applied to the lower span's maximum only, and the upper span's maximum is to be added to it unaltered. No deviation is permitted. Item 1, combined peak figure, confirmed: 53.0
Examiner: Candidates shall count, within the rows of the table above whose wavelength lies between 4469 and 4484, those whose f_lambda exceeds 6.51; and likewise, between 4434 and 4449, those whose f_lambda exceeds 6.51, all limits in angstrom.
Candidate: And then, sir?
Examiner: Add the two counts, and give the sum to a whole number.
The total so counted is 8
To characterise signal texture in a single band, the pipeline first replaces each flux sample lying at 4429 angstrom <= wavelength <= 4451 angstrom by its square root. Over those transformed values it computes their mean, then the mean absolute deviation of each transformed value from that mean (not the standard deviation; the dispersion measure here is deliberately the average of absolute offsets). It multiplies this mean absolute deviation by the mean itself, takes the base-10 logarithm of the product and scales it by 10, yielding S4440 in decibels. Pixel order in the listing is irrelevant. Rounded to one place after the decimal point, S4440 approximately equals -12.2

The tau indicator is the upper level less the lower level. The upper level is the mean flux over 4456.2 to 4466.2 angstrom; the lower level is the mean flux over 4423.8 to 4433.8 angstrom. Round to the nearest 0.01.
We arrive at -0.43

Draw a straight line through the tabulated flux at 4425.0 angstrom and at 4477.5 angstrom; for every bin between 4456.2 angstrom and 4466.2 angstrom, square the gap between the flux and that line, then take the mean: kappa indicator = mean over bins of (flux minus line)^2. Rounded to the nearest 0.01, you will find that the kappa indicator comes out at 0.36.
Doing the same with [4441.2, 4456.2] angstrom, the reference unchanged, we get 0.11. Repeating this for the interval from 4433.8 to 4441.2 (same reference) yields 0.15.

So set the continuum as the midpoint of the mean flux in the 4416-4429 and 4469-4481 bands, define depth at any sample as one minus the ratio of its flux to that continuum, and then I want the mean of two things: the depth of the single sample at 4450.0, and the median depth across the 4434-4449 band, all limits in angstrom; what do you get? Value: 0.033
